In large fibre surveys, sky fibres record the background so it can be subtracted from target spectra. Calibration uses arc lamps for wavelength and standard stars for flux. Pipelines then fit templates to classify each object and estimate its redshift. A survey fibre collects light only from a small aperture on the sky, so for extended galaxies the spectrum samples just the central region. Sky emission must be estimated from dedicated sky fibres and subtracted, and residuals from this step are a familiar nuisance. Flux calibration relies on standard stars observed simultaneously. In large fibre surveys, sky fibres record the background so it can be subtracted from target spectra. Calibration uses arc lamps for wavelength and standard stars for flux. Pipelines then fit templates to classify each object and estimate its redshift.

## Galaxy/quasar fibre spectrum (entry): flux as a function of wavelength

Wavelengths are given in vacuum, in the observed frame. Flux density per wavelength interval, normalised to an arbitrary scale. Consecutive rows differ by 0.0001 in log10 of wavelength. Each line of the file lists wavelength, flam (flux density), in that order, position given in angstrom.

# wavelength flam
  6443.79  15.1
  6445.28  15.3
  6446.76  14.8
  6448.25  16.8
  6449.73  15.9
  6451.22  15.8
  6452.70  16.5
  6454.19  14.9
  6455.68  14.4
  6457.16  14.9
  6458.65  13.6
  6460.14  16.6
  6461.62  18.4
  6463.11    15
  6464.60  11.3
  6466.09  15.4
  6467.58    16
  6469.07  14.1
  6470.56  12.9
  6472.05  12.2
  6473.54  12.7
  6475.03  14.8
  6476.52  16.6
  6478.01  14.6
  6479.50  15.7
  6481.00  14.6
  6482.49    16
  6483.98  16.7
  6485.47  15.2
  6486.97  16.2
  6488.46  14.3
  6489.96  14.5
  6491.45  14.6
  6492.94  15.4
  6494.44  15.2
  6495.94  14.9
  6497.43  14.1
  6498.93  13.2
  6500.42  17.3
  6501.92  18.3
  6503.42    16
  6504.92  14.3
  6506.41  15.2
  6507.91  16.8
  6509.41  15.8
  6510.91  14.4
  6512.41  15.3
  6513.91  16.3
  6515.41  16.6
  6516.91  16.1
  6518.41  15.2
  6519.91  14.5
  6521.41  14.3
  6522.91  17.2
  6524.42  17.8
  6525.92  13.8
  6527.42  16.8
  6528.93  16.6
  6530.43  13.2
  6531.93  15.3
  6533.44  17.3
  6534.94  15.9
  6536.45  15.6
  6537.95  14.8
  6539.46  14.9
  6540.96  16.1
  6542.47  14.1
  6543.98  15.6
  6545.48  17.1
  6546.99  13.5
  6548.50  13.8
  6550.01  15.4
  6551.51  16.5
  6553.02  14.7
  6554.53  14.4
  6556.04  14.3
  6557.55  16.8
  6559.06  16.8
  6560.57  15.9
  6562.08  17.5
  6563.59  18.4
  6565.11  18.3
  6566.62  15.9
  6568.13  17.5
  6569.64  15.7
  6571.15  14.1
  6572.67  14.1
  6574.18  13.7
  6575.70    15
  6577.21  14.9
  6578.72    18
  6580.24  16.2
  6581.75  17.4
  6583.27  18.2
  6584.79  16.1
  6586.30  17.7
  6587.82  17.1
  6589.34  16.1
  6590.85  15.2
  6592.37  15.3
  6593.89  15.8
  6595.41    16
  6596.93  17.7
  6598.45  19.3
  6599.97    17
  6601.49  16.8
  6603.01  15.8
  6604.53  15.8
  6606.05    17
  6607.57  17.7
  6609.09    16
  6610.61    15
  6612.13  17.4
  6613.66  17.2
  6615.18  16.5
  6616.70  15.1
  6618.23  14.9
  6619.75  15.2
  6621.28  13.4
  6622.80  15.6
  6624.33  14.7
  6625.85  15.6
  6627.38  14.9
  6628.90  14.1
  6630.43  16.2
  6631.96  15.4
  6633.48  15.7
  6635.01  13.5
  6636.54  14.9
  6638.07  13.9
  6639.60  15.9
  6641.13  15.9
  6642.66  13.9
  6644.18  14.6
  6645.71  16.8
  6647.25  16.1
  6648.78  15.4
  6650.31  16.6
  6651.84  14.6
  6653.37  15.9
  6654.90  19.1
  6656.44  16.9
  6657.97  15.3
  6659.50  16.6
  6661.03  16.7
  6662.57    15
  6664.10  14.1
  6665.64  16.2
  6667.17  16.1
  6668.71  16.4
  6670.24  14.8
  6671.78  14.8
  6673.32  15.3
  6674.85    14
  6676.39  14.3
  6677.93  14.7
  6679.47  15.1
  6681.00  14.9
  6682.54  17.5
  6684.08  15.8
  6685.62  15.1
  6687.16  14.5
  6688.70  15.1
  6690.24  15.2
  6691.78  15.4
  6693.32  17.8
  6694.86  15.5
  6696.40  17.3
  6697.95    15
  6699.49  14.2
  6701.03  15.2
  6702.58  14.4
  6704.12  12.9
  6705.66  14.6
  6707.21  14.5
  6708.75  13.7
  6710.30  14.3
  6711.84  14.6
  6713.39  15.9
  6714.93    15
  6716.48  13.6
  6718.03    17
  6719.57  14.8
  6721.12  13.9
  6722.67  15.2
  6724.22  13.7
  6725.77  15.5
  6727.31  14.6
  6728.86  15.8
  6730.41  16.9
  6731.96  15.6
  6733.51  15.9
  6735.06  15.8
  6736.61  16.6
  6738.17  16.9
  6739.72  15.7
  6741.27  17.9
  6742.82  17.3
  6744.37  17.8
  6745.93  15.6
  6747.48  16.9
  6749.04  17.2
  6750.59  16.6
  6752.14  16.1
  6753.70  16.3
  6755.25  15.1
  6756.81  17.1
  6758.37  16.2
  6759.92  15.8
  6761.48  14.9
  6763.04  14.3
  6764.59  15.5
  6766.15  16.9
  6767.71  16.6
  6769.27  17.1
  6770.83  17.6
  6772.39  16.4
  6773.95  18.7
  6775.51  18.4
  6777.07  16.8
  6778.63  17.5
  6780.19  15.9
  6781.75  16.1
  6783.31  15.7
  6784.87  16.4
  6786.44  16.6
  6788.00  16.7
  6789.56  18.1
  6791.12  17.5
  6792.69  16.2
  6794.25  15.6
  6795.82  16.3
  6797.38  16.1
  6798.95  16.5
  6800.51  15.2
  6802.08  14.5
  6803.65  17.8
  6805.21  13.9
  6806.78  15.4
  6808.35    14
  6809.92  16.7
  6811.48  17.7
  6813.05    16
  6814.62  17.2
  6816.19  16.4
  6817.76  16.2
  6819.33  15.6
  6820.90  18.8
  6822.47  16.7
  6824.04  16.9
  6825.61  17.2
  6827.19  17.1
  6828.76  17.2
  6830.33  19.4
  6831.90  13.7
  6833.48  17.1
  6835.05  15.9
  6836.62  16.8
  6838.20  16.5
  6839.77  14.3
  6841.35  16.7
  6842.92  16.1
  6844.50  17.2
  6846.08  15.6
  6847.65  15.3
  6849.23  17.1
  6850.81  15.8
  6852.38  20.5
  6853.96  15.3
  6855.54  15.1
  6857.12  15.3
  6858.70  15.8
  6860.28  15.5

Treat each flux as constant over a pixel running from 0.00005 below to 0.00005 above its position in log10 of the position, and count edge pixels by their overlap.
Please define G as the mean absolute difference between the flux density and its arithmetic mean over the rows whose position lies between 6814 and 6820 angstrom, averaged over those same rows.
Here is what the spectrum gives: 0.45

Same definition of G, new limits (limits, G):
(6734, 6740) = 0.50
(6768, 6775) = 0.70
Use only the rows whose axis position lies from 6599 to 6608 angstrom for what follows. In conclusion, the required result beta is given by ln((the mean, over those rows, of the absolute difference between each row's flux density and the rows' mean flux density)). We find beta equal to -0.5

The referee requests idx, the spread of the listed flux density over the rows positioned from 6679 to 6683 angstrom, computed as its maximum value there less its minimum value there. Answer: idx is 2.6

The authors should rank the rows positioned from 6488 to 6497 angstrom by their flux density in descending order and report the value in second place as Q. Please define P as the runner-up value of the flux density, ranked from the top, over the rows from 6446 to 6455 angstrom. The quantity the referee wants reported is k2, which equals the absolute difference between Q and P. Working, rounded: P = 16.5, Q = 15.2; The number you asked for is 1.3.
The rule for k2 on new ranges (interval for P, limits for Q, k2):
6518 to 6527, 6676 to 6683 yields 2.1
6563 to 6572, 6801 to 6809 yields 2.9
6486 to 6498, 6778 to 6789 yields 1.3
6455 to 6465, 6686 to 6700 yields 0.7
